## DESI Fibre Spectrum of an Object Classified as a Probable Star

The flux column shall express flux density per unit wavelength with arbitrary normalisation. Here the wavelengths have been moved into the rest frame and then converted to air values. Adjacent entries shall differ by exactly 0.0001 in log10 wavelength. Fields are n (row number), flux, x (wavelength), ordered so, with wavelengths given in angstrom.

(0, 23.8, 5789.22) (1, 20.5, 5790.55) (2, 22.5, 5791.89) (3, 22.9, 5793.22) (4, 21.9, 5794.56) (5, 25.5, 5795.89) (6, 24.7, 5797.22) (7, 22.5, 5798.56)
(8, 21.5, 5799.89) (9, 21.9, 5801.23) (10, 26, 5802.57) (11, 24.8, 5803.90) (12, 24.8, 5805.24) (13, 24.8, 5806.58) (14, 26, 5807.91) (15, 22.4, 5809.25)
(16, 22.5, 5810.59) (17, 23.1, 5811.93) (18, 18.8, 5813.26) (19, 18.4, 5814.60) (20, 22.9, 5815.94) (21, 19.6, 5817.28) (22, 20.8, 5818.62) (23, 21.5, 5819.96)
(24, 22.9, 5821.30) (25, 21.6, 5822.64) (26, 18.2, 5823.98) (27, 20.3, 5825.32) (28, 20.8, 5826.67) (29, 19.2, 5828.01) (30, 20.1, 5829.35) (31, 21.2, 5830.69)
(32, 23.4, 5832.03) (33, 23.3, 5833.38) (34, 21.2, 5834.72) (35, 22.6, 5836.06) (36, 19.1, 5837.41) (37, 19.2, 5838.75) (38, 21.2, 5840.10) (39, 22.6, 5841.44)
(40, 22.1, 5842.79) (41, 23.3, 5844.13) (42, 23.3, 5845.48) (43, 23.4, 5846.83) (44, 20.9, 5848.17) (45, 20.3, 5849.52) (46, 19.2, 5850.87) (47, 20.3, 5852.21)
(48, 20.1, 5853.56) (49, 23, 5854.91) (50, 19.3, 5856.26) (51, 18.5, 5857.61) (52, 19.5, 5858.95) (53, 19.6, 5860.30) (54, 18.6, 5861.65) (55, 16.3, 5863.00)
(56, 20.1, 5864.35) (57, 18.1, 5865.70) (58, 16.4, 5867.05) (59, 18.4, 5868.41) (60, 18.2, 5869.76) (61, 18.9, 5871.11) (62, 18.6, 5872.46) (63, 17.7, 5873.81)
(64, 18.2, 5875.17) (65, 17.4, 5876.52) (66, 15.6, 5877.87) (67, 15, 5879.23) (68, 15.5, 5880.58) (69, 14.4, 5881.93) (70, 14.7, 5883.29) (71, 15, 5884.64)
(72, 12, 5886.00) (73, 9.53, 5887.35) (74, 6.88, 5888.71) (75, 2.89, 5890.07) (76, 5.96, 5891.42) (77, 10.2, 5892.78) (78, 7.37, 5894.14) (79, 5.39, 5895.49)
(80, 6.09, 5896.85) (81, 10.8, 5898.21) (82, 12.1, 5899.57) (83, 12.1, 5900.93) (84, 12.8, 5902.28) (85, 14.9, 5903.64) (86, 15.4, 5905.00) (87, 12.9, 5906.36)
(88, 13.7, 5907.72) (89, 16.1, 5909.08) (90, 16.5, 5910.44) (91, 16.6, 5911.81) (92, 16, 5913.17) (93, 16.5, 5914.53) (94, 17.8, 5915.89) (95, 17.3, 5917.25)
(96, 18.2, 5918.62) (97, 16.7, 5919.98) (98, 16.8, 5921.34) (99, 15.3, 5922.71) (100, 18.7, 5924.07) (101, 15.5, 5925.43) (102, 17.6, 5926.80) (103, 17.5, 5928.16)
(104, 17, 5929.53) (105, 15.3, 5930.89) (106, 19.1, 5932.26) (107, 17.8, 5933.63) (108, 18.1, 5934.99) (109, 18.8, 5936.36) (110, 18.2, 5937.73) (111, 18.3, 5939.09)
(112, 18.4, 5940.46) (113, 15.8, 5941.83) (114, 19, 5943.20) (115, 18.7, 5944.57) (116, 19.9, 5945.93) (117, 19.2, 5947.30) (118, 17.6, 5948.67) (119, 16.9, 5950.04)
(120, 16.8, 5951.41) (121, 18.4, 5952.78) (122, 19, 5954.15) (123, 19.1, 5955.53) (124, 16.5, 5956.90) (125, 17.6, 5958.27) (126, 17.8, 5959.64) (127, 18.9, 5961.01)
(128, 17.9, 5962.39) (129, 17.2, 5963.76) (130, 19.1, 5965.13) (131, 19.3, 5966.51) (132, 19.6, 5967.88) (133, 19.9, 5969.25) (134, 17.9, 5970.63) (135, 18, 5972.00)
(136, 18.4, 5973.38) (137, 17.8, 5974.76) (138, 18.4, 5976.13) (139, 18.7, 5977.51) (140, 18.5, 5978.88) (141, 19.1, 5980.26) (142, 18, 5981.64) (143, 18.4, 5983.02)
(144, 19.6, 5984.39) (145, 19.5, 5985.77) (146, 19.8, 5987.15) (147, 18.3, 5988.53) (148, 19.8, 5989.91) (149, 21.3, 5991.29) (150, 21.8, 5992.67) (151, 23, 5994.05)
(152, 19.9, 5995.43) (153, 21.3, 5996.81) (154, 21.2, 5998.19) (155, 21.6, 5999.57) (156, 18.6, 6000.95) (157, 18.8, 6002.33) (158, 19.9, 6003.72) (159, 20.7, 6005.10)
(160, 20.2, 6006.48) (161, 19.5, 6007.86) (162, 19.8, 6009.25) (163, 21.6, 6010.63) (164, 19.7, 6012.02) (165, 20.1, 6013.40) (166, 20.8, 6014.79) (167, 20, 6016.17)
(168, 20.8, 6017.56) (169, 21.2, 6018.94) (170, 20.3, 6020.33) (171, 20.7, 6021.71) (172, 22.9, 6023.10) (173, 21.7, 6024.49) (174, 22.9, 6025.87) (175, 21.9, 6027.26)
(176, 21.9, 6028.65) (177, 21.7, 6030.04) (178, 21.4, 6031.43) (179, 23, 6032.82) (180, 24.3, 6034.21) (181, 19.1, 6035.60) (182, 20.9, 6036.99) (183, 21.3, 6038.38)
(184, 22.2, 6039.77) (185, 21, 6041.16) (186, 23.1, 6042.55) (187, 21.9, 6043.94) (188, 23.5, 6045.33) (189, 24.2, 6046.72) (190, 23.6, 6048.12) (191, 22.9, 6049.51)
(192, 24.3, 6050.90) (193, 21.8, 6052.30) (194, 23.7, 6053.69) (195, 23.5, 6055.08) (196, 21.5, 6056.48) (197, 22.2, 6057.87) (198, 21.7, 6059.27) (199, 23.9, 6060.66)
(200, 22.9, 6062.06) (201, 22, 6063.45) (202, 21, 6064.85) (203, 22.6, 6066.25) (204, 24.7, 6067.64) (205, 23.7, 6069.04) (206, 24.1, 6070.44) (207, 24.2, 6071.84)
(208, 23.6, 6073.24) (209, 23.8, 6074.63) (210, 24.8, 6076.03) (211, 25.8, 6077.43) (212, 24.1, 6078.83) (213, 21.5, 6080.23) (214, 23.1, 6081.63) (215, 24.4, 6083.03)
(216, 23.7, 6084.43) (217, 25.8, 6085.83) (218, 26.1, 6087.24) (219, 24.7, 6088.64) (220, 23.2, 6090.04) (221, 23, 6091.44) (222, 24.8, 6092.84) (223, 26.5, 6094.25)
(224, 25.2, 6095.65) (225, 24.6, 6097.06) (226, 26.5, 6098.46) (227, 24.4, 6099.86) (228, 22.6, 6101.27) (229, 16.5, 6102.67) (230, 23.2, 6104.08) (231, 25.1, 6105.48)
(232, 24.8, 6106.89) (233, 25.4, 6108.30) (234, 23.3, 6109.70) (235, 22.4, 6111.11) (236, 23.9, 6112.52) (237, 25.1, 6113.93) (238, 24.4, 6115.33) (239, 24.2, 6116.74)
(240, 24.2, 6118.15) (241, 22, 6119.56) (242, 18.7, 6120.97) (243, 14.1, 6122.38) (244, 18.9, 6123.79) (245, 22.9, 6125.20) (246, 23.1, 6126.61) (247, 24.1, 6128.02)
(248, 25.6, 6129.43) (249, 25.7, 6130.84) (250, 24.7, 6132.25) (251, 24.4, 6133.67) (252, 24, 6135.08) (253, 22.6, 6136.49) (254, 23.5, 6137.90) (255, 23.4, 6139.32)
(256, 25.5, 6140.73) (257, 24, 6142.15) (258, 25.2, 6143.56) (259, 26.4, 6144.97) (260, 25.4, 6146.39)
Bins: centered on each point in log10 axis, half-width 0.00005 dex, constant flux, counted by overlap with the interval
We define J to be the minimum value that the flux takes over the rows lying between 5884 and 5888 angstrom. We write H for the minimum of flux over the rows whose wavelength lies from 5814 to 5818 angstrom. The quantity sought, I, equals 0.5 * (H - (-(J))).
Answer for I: 14.0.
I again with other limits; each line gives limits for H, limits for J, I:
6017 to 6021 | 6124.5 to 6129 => 21.6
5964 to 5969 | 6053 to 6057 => 20.3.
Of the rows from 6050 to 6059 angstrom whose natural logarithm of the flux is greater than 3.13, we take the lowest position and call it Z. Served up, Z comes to 6050.90 angstrom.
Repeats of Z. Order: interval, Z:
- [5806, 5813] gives 5806.58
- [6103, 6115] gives 6104.08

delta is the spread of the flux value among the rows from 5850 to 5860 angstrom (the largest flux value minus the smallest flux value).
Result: 4.5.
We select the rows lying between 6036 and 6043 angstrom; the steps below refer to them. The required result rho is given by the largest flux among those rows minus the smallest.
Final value 2.2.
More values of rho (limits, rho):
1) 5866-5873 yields 2.5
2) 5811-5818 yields 4.7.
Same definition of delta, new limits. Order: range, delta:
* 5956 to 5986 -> 3.4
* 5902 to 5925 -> 5.9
